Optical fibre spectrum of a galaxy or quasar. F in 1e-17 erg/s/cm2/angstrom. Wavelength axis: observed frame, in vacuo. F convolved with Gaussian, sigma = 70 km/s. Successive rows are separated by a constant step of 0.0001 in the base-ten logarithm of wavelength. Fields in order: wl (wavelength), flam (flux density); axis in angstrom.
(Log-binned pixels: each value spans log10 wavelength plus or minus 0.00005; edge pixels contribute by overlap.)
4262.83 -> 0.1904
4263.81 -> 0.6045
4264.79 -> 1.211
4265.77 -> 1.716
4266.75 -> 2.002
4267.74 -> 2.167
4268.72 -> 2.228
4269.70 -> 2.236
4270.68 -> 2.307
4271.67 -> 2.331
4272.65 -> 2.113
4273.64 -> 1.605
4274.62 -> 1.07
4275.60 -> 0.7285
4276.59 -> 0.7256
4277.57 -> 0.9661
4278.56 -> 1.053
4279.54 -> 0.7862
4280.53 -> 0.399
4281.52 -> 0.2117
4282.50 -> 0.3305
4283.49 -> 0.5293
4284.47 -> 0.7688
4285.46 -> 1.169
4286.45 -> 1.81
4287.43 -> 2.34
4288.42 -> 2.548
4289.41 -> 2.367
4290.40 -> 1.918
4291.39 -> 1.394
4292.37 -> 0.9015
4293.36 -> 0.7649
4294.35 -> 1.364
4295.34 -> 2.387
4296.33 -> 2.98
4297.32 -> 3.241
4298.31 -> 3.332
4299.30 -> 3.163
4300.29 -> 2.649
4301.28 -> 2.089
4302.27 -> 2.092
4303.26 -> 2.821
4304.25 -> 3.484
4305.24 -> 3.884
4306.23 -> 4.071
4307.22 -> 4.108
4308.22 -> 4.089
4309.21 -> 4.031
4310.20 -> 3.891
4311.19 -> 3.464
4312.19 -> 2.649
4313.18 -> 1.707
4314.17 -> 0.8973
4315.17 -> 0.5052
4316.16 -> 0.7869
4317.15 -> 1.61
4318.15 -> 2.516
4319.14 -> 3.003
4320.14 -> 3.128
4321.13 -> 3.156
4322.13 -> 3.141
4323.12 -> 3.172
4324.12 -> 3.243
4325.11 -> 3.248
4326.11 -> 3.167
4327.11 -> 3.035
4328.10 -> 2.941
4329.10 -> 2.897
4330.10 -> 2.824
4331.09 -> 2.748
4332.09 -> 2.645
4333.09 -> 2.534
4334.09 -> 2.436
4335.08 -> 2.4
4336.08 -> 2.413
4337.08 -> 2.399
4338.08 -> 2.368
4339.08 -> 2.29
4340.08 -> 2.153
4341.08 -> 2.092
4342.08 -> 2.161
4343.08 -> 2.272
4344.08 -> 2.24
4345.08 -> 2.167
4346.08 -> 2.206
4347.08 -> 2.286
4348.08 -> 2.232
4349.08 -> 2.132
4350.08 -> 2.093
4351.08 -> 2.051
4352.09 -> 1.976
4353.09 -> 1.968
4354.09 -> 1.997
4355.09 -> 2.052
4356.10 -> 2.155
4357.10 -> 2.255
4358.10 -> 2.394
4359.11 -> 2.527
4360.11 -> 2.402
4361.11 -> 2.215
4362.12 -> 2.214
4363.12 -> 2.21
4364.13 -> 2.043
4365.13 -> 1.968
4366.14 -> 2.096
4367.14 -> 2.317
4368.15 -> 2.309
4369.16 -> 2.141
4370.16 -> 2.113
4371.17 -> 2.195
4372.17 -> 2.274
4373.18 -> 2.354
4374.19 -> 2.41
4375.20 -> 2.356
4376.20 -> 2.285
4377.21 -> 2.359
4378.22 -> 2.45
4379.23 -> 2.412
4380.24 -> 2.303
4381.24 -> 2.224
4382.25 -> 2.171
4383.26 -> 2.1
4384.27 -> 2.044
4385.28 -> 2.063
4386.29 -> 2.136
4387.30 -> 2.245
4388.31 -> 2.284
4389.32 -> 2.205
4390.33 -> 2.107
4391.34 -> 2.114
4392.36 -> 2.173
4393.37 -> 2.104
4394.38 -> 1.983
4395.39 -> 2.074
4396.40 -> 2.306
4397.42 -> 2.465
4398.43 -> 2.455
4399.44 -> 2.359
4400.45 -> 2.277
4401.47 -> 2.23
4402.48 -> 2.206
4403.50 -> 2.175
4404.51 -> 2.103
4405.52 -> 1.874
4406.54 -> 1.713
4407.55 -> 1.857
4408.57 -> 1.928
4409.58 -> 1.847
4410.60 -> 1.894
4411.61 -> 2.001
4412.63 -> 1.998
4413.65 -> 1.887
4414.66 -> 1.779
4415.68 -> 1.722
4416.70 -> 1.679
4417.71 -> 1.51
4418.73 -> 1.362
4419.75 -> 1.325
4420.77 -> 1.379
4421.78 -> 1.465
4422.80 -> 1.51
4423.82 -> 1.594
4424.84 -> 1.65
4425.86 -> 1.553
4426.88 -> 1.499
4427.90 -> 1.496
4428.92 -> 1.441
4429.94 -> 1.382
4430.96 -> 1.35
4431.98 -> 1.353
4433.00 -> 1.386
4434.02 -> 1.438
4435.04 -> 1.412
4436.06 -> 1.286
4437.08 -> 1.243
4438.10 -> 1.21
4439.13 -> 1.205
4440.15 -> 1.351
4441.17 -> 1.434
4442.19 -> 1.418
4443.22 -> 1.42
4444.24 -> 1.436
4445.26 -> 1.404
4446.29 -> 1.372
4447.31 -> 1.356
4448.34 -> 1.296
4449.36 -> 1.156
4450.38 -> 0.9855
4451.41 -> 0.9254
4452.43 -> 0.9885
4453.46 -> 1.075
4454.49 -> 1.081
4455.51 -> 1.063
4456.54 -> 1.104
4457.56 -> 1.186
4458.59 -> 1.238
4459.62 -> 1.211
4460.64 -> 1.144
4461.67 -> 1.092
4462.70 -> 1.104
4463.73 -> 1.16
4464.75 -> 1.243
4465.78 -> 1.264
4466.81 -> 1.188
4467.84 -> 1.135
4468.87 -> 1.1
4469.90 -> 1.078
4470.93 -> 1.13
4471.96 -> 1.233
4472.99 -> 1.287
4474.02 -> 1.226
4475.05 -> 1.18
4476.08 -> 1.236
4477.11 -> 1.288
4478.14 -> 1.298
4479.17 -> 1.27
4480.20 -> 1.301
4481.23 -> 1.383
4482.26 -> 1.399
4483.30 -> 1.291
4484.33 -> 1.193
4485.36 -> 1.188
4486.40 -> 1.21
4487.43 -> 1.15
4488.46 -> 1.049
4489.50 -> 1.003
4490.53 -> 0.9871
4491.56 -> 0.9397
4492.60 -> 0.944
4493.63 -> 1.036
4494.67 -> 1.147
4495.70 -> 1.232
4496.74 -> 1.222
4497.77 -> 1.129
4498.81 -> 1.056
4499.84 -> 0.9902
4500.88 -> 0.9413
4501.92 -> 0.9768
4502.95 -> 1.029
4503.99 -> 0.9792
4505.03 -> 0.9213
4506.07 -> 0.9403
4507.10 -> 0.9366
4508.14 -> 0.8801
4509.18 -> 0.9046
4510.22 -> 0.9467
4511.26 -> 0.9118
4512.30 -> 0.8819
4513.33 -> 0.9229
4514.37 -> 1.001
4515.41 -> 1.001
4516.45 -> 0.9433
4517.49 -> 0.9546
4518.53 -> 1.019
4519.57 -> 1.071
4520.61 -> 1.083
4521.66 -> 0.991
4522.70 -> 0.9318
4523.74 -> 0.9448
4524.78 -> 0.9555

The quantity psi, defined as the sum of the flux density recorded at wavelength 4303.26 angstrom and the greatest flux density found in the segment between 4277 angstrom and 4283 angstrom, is 3.9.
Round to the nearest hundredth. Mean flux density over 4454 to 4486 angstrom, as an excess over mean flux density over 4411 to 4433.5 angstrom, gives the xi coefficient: -0.36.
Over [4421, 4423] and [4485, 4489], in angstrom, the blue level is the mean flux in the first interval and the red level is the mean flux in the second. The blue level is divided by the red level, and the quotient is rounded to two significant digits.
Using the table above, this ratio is 1.3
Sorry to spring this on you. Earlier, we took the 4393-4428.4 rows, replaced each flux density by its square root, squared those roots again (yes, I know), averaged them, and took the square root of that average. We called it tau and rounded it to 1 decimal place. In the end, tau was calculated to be 1.4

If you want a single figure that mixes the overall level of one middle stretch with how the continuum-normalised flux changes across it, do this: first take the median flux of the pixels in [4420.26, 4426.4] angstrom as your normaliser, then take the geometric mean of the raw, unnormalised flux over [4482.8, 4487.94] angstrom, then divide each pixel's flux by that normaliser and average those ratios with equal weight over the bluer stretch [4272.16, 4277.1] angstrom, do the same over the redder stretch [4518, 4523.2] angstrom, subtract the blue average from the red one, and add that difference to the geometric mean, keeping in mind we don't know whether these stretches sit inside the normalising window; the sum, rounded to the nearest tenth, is 1.1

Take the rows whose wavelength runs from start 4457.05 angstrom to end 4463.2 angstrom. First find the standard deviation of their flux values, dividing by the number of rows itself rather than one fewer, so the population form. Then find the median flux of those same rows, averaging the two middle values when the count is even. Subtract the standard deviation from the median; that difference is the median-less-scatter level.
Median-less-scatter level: 1.1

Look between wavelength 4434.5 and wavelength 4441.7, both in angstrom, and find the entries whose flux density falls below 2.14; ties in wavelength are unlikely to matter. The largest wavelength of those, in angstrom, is 4441.17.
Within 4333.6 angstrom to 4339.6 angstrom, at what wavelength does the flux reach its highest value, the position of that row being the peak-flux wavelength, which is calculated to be 4334.09 angstrom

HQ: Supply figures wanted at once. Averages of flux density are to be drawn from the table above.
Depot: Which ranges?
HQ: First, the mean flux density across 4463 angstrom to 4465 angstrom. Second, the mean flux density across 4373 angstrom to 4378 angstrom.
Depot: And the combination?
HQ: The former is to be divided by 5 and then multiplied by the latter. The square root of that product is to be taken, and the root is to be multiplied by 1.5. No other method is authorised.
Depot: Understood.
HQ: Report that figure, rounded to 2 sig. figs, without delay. 1.1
